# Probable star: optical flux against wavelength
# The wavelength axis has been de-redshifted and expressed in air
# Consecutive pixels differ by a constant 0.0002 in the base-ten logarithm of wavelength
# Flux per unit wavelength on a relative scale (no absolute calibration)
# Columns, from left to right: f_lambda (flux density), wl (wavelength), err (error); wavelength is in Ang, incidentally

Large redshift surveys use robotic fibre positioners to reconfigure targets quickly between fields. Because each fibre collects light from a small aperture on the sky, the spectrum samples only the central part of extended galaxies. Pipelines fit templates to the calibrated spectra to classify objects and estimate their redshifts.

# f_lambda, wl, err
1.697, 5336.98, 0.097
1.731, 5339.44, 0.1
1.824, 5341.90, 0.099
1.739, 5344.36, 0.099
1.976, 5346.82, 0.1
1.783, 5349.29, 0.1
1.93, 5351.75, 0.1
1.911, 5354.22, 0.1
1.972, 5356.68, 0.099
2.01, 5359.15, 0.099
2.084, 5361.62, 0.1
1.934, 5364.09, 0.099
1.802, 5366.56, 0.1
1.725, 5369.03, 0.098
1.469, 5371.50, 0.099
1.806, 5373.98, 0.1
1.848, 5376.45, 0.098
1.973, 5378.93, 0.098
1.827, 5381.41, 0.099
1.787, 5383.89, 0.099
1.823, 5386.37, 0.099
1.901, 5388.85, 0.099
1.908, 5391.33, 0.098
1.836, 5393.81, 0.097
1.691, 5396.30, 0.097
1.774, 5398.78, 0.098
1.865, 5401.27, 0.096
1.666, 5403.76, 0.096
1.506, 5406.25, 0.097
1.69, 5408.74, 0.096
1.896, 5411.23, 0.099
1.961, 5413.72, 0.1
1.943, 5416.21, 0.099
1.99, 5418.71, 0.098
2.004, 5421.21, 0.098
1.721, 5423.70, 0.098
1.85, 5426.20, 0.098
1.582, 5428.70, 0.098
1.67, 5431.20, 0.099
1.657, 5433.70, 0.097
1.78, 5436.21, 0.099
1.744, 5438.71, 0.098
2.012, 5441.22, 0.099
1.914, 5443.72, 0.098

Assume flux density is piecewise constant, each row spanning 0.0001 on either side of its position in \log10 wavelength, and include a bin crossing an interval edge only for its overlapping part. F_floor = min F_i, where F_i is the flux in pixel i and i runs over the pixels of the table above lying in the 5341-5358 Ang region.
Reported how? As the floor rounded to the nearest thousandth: 1.739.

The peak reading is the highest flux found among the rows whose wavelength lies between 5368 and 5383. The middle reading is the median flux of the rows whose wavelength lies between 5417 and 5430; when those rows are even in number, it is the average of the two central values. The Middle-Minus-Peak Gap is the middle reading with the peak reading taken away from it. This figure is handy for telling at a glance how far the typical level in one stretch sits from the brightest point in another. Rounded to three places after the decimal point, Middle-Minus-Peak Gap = -0.123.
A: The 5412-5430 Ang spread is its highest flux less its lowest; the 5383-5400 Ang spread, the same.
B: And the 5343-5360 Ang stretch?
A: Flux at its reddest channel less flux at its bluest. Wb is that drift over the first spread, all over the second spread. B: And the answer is 3.0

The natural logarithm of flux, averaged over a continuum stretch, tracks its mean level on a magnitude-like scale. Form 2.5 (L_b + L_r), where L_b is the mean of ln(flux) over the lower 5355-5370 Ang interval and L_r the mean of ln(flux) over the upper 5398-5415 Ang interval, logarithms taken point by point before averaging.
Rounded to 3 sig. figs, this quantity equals 3.04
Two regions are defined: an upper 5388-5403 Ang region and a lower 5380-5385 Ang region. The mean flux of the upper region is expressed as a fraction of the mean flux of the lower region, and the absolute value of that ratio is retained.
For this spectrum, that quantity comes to 1.01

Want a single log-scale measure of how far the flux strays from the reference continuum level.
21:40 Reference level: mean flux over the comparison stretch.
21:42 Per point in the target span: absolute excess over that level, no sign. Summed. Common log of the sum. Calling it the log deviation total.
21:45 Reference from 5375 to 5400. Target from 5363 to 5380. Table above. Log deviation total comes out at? -0.10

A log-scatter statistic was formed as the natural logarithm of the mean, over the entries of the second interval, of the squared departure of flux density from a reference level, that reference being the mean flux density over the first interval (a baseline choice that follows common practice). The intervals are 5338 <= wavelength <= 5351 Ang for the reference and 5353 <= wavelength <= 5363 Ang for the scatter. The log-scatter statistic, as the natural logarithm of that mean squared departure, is -3.3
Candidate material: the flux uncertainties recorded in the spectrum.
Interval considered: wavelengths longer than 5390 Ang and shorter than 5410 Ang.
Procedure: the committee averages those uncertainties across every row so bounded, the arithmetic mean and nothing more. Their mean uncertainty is 0.0969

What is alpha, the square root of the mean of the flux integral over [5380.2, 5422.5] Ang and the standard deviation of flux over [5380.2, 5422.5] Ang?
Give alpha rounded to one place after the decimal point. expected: 6.2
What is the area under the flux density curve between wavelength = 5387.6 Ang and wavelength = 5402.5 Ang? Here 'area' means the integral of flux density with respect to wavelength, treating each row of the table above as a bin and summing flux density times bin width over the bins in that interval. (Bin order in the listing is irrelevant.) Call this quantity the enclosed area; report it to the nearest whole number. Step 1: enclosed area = 27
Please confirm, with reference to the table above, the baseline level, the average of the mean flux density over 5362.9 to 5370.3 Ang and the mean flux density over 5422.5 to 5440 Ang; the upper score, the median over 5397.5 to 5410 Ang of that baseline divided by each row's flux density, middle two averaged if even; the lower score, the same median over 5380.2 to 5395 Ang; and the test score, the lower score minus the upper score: -0.08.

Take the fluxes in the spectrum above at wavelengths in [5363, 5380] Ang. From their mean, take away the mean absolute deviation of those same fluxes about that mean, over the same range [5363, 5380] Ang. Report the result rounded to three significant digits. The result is 1.68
